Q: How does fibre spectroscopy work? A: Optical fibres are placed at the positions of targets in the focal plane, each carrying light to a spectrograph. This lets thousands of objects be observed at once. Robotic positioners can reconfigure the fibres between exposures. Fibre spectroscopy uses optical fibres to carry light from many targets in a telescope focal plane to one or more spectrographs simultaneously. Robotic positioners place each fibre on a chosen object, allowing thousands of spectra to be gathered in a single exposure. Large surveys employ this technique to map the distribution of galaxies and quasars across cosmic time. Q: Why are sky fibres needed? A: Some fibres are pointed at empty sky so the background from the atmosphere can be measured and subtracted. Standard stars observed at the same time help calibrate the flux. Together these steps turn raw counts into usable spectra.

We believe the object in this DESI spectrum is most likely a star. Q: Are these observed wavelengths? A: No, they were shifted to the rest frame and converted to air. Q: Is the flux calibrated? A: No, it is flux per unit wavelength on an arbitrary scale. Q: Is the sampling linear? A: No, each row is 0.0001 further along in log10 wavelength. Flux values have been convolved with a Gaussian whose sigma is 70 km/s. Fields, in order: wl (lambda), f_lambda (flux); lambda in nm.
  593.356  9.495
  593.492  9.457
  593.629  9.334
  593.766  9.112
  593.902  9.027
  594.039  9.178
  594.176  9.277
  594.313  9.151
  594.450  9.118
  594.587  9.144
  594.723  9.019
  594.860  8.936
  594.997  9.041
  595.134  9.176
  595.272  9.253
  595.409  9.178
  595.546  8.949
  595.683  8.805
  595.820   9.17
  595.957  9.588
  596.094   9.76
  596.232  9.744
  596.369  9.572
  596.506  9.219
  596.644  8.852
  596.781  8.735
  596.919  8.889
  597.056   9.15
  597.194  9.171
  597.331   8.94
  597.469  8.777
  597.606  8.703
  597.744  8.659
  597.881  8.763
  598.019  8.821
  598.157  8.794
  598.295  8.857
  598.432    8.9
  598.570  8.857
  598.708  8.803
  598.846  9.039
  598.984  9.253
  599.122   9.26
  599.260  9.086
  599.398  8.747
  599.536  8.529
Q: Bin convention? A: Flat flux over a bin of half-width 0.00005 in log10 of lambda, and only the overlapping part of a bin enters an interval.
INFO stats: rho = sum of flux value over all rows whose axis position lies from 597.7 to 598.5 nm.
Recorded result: 53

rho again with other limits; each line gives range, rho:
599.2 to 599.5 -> 18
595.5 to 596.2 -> 46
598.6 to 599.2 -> 36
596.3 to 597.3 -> 64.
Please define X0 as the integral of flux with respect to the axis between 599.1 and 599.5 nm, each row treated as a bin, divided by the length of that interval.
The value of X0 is 8.96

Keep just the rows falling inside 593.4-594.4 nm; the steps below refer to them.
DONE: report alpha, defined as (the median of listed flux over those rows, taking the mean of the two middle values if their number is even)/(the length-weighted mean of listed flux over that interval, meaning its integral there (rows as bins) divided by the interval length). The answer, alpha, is 0.99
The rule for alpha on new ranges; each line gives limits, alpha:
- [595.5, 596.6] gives 1.01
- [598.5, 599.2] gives 1.00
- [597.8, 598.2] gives 1.00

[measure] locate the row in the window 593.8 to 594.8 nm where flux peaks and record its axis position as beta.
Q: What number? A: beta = 594.176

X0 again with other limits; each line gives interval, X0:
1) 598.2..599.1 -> 8.96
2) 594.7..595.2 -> 9.04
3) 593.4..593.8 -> 9.33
